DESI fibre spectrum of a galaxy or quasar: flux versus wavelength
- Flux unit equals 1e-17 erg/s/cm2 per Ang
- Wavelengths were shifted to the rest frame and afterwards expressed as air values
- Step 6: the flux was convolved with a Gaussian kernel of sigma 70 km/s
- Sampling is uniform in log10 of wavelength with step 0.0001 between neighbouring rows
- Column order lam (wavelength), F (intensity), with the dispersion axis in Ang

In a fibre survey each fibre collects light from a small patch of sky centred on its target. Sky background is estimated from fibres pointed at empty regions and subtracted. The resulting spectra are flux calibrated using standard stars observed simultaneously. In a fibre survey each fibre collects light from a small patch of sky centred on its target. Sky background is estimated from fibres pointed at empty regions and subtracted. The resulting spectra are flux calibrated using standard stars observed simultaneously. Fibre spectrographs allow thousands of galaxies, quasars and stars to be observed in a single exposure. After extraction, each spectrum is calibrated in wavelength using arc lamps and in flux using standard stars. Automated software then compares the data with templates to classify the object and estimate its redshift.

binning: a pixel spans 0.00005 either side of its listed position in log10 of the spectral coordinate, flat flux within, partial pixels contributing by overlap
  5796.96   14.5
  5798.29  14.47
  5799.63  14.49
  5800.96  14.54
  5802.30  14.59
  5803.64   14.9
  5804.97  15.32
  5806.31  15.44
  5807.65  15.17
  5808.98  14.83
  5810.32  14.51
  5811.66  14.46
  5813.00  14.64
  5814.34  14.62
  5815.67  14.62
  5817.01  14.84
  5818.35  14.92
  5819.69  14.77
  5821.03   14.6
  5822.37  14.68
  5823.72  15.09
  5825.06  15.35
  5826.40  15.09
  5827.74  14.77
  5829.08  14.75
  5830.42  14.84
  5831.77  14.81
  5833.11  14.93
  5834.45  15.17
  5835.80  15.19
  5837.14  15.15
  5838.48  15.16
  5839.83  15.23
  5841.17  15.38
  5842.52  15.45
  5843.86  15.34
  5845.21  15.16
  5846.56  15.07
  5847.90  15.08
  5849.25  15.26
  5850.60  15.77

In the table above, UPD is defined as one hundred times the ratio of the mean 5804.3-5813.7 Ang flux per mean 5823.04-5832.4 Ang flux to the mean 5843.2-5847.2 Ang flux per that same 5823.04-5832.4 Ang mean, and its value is 98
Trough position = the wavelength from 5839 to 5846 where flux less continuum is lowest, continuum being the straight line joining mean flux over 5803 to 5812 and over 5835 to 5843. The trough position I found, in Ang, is 5845.21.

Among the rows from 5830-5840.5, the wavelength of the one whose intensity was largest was 5839.83 Ang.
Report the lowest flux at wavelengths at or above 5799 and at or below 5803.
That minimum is 14.49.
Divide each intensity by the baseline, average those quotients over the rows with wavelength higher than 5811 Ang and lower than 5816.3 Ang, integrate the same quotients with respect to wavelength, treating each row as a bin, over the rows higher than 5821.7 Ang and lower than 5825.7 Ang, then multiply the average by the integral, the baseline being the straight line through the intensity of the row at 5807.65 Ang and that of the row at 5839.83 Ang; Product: 3.8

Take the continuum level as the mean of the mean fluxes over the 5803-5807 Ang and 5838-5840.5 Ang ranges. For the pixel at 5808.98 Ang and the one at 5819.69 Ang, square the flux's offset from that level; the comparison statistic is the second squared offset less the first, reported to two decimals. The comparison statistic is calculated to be 0.05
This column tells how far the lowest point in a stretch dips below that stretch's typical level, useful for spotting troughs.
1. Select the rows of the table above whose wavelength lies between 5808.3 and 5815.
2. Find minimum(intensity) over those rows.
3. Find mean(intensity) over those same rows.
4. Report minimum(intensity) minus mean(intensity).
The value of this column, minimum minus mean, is -0.15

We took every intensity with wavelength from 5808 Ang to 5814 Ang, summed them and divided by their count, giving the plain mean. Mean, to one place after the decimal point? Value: 14.6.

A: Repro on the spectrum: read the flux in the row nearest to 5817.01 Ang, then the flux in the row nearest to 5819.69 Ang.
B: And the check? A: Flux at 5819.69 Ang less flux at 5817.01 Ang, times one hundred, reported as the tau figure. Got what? -7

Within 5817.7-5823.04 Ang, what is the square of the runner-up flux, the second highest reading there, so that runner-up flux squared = 218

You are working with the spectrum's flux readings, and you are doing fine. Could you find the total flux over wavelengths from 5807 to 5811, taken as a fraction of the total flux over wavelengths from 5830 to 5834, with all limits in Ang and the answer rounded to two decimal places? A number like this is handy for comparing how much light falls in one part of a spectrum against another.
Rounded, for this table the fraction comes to 1.00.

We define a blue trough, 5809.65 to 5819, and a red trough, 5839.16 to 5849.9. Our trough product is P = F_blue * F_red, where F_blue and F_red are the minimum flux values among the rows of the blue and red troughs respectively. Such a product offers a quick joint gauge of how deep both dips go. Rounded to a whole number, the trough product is 218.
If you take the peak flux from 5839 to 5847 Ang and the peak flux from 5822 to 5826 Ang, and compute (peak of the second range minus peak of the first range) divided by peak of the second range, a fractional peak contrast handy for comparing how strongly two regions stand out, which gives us -0.01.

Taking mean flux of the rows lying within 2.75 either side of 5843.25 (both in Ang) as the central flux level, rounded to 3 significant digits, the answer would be 15.3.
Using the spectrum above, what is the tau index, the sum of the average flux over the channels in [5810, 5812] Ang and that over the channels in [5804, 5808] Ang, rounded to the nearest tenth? 29.8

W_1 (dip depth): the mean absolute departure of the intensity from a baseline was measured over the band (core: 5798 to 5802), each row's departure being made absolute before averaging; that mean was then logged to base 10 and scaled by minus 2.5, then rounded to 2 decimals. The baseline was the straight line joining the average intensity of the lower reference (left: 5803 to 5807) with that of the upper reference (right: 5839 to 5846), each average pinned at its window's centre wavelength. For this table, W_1 0.38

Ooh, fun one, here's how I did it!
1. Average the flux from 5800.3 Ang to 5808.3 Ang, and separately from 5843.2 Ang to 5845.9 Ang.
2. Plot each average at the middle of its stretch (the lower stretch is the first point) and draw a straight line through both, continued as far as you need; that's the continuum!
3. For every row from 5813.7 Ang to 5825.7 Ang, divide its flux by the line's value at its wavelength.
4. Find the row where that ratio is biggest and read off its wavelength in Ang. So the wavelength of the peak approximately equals 5825.06 Ang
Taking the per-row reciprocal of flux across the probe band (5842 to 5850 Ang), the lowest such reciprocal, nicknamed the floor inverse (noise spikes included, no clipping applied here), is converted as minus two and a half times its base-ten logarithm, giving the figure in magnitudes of 2.97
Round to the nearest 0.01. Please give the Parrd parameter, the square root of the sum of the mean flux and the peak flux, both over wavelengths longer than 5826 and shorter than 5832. 5.47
